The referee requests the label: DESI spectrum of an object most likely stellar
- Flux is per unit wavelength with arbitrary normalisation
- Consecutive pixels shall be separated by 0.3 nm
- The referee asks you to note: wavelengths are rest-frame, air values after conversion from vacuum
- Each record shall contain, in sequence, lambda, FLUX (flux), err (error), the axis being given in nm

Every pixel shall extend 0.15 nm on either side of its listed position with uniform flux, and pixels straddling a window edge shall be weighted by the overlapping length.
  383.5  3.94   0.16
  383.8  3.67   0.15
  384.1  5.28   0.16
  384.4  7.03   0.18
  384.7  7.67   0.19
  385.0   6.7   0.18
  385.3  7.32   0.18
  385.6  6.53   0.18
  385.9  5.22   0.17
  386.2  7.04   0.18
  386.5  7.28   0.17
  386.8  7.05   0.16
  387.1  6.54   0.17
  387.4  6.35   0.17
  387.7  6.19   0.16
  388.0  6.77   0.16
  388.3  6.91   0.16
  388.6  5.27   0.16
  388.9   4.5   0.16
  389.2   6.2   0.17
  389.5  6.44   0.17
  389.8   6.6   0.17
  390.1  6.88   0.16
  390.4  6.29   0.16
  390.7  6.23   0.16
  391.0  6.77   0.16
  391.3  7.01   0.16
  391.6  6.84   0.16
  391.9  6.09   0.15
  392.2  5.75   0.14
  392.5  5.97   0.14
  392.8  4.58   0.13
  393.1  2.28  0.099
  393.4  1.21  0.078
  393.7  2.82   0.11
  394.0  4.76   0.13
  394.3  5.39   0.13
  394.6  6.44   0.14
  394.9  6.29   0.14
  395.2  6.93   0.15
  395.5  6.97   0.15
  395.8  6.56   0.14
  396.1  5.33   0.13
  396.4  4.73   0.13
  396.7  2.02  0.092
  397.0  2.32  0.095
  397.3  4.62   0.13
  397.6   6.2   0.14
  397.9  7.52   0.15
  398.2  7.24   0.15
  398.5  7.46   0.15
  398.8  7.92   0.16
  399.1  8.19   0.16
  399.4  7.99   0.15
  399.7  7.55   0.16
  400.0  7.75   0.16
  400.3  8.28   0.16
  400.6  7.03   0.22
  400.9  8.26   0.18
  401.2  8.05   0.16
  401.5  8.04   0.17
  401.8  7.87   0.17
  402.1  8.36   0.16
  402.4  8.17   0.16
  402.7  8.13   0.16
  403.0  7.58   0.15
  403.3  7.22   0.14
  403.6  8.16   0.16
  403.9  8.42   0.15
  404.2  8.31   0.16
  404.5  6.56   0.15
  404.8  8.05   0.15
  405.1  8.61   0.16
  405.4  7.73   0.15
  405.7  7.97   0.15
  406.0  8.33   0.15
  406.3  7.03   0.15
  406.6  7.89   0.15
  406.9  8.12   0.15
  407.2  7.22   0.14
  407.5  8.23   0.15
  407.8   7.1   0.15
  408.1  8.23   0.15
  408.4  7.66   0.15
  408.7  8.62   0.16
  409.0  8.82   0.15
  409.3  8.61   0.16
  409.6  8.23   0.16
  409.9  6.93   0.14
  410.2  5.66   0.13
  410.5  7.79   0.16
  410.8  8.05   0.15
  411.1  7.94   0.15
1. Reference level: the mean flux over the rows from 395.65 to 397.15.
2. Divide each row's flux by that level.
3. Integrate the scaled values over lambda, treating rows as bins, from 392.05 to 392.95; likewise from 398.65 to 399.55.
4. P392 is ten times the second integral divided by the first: 15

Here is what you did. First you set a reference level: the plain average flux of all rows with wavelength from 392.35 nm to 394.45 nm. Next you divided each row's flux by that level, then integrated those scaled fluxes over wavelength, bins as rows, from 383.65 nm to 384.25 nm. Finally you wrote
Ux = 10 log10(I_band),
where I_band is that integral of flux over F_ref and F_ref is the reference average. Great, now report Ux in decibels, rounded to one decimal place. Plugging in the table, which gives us -1.6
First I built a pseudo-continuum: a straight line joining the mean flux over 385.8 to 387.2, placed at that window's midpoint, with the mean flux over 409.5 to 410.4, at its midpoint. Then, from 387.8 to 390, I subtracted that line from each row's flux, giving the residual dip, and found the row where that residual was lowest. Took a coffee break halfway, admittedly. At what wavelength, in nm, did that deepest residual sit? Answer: 388.9 nm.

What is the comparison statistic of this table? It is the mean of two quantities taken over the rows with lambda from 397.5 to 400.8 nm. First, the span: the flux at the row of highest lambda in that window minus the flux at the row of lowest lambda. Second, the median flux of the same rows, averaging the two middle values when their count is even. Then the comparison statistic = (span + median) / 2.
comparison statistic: 4.19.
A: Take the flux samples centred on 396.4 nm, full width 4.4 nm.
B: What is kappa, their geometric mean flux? 5.39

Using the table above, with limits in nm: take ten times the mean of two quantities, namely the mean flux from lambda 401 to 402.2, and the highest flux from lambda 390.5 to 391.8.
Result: 75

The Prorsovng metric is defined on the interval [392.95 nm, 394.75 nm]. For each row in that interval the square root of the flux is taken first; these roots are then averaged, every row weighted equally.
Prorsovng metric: 1.89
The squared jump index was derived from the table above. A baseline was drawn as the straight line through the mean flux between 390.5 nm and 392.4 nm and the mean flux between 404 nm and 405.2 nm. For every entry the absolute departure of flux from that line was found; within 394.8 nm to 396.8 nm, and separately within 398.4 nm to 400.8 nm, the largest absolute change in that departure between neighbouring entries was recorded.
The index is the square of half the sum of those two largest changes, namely 2.6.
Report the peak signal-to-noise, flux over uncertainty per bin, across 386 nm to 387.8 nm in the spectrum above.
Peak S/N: 44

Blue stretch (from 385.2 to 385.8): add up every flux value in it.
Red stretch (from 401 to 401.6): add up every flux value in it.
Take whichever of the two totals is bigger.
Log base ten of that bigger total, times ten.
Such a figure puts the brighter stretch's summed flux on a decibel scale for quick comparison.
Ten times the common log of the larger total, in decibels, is 12.1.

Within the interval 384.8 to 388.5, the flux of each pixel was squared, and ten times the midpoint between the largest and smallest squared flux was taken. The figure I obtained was 404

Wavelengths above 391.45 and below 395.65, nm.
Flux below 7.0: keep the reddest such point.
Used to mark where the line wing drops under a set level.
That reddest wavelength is 395.5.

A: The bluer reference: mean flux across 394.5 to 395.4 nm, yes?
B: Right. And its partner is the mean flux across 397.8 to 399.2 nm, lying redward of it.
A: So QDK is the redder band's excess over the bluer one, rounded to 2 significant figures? 1.1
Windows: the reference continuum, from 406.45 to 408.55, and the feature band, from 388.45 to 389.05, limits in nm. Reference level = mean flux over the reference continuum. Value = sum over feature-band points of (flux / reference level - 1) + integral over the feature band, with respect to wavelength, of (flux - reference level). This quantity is -2.5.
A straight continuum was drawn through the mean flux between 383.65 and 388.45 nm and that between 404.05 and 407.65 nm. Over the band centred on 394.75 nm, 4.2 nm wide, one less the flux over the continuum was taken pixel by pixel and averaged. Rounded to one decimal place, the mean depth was 0.3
